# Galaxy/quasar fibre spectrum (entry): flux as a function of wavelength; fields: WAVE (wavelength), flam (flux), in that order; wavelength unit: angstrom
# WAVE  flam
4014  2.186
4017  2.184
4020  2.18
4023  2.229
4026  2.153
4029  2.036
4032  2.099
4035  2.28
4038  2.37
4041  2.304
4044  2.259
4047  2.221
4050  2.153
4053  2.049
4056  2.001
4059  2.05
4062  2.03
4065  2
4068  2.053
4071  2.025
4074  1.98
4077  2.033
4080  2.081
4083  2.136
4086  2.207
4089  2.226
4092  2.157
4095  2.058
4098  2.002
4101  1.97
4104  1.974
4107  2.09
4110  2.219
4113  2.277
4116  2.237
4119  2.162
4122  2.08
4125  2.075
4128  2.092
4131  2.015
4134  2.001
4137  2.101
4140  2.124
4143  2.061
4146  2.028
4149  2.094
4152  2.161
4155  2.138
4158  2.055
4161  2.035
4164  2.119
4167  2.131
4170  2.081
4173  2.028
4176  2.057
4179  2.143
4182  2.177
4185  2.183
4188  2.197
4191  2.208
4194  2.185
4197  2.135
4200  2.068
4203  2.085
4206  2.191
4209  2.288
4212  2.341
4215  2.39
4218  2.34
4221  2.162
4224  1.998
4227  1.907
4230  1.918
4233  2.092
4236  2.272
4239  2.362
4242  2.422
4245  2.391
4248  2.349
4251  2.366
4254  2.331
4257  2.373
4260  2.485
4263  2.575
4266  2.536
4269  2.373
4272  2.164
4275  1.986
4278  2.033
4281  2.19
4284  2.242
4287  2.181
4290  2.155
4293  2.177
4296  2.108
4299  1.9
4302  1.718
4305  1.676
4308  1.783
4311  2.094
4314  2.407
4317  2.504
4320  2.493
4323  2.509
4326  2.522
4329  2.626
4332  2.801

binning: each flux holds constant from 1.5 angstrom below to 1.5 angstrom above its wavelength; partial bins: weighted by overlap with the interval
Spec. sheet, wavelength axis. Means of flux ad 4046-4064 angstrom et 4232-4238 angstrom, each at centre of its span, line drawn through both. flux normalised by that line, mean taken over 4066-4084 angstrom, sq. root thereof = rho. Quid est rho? 0.99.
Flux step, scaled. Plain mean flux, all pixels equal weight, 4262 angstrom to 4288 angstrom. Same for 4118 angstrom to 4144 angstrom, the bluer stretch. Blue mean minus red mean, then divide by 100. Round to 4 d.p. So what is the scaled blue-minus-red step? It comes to -0.0017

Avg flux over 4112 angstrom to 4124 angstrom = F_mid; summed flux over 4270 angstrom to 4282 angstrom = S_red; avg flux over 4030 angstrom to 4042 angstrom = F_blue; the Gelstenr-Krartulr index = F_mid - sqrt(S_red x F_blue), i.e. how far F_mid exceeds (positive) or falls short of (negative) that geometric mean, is -2.2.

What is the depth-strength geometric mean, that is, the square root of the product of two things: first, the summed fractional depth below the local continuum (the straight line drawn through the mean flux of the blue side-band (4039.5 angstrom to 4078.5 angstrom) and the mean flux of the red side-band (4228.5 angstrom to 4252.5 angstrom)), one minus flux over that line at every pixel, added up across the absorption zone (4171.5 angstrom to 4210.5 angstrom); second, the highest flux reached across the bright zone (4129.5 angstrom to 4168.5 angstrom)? 0.96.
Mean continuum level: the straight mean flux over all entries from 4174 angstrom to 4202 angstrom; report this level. 2.15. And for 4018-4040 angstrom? 2.19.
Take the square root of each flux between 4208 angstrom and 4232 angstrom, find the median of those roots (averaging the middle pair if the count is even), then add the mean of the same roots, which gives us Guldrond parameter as 2.96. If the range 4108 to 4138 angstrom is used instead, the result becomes 2.91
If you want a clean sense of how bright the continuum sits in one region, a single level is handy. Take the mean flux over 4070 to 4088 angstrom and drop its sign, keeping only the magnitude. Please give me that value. 2.08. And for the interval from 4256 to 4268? 2.49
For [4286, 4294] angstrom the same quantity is 2.17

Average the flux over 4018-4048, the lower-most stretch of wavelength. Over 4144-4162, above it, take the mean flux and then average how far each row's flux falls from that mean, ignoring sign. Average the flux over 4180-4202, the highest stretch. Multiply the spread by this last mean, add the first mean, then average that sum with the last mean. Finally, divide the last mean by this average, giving 0.967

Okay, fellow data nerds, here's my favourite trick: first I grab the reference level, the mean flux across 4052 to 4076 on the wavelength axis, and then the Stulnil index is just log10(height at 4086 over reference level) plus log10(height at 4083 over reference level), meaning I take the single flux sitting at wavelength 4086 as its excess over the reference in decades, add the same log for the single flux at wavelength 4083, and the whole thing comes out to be 0.061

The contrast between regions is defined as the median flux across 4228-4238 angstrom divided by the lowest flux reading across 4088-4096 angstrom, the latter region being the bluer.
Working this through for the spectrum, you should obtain 1.02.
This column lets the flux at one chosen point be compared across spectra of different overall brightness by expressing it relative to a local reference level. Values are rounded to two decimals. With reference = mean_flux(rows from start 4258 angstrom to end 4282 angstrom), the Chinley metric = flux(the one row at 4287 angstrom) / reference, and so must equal 0.95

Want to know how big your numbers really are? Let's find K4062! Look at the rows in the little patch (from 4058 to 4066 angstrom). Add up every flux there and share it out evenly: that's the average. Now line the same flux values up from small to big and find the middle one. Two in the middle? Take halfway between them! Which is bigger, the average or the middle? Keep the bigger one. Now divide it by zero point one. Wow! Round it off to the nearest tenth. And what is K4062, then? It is 20.3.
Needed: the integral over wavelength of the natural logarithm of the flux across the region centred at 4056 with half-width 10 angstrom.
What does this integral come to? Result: 15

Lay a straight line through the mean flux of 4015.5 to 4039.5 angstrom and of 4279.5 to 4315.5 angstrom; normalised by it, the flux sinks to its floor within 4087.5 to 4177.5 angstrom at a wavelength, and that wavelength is 4101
